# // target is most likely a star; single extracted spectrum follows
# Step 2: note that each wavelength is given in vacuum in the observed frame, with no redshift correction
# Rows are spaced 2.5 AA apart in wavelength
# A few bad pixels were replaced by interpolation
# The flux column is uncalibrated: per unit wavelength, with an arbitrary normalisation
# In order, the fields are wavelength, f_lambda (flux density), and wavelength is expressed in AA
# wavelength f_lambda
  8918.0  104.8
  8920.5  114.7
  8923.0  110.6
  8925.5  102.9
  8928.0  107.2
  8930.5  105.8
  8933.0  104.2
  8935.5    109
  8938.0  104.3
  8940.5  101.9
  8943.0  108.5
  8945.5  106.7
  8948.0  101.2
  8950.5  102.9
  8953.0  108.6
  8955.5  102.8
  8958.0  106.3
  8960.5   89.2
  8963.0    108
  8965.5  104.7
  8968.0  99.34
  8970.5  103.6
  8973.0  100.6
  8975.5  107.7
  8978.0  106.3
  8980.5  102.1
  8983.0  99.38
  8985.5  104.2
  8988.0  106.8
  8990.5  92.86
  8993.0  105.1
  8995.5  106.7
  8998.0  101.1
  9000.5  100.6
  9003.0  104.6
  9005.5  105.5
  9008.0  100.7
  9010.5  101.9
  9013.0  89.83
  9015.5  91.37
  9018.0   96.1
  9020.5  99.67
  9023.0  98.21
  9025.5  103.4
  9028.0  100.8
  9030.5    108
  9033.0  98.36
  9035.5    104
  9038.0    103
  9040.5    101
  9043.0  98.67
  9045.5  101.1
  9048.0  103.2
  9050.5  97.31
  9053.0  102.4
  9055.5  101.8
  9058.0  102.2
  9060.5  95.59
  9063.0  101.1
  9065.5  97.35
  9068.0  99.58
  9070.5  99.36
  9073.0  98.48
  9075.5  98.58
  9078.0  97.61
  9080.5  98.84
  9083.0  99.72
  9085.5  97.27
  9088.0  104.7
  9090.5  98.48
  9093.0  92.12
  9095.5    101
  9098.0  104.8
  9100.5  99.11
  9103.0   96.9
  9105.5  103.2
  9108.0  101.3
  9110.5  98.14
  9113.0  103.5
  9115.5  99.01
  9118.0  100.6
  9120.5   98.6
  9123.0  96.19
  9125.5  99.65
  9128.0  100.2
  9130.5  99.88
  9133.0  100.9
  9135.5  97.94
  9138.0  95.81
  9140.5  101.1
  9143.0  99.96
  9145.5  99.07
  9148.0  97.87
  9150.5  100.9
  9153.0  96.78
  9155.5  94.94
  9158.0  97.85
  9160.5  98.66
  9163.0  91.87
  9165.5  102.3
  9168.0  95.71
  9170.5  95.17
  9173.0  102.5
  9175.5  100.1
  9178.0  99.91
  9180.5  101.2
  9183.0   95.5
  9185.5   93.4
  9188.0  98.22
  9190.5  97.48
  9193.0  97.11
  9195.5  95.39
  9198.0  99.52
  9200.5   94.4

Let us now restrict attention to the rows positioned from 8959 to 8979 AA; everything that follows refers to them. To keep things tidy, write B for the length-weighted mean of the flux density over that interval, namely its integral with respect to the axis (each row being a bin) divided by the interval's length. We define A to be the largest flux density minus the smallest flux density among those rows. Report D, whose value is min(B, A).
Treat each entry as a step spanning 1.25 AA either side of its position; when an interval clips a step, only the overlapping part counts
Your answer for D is 19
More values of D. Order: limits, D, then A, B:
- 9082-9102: 13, 13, 100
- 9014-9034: 17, 17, 99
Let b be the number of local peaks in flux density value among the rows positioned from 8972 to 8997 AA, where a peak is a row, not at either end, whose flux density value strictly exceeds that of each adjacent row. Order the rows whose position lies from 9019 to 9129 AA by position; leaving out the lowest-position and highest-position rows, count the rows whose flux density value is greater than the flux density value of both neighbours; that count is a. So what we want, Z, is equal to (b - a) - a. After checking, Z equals -28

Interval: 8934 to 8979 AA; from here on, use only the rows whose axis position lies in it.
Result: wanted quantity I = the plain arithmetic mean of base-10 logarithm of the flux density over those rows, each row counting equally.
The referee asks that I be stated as 2.016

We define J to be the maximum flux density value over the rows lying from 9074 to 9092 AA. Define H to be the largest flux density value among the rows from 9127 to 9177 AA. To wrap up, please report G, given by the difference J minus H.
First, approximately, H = 102.5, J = 104.7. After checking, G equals 2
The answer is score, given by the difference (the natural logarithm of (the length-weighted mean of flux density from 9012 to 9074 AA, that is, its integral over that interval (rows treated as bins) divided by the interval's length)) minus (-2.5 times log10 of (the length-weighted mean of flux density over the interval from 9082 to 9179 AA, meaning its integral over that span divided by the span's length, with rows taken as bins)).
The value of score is 9.59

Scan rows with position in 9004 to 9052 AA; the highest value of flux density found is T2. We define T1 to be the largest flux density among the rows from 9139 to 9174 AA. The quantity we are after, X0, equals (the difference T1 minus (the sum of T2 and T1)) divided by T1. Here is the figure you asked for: -1.05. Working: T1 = 102.5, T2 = 108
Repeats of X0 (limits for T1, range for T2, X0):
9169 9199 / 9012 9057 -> -1.05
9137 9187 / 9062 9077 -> -0.99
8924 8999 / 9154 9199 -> -0.94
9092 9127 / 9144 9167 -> -0.98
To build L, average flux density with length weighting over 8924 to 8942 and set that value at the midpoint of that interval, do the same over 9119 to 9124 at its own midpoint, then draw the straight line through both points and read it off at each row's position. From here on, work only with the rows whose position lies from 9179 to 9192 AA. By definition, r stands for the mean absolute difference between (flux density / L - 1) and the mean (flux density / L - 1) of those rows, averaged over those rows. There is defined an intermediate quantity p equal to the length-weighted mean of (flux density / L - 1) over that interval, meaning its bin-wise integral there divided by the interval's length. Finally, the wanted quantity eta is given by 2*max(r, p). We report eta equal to 0.046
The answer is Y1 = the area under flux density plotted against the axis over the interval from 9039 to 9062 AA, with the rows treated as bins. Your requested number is 2309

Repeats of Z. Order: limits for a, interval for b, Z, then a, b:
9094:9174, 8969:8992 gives -18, 10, 2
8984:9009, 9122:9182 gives 1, 3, 7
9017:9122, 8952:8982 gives -28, 16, 4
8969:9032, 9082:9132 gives -8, 7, 6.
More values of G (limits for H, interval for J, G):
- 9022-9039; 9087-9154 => -3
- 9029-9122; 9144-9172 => -6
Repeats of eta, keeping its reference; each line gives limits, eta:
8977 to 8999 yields 0.067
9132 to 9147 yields 0.045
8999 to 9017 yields 0.094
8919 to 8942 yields 0.059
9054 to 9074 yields 0.033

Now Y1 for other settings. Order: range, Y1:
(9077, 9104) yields 2678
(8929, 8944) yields 1584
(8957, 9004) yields 4820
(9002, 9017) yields 1483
